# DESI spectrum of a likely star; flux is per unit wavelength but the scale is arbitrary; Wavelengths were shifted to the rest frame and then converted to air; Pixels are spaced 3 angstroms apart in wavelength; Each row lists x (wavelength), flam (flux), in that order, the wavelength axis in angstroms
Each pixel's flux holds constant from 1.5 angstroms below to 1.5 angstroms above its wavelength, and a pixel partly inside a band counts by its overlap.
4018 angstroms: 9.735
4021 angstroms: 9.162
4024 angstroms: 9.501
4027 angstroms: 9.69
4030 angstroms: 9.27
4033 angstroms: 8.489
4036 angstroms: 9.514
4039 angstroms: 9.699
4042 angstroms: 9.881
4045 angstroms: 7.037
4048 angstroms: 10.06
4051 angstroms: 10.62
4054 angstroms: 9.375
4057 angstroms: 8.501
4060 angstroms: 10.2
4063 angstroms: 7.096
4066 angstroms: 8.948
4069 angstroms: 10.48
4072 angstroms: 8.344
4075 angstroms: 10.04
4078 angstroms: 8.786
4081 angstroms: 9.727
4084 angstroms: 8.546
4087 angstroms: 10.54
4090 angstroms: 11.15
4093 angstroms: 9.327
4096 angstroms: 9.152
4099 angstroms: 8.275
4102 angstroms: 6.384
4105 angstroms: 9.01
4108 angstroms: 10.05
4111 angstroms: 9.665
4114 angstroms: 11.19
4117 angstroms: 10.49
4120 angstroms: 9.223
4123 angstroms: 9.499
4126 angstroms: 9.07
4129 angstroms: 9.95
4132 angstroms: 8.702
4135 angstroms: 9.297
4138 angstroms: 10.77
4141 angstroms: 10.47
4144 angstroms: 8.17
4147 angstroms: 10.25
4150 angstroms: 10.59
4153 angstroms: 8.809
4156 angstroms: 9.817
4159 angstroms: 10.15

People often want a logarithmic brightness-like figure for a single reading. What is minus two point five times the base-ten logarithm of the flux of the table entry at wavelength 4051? -2.57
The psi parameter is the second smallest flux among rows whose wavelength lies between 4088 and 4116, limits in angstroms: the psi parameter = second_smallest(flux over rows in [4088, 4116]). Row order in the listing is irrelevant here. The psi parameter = 8.275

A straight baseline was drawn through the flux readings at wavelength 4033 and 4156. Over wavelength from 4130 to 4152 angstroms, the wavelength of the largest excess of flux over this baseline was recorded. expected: 4138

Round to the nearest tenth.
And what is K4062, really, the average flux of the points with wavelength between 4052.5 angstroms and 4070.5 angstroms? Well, 9.1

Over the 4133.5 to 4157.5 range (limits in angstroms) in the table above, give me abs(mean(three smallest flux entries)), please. 8.76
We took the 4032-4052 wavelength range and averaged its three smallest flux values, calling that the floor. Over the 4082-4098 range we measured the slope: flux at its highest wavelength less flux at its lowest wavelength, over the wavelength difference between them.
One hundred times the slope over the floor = 0.6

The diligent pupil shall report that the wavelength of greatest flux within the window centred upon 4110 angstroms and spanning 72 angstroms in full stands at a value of 4114 angstroms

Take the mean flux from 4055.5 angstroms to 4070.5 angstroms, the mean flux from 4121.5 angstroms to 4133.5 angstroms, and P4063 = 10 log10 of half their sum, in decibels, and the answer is 9.63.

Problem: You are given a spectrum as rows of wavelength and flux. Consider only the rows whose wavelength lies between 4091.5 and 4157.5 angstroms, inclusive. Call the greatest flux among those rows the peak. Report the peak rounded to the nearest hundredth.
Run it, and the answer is 11.19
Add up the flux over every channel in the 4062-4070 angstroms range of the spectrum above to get 27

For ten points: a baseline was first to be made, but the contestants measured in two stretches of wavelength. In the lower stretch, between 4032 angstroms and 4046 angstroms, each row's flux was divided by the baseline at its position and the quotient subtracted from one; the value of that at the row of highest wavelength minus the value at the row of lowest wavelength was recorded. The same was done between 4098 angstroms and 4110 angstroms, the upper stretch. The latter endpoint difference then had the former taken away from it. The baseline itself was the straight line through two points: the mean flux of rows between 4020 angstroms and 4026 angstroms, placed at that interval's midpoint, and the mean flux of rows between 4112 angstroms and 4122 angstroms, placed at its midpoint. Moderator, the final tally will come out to -0.33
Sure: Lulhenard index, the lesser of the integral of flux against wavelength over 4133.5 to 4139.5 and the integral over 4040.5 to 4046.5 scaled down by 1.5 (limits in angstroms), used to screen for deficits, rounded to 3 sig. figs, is 33.8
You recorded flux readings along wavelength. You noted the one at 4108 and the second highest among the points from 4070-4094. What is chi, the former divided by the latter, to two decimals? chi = 0.95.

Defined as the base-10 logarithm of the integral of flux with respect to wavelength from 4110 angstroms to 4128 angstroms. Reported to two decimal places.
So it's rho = 2.25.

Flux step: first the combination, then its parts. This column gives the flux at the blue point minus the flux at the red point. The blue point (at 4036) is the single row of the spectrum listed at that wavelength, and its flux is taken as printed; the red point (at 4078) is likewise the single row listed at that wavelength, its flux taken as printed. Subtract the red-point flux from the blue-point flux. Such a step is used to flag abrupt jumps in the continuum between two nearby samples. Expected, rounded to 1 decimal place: 0.7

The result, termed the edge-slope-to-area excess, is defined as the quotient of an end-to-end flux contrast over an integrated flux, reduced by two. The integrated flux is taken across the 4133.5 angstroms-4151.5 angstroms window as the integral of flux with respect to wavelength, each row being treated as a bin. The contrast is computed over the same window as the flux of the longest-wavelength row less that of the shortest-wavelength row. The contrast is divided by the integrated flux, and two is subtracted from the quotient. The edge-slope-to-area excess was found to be -1.99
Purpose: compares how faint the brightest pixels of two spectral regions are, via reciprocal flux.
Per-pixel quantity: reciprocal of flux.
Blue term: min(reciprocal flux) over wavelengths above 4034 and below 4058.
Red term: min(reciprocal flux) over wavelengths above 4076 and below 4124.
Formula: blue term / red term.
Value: 1.05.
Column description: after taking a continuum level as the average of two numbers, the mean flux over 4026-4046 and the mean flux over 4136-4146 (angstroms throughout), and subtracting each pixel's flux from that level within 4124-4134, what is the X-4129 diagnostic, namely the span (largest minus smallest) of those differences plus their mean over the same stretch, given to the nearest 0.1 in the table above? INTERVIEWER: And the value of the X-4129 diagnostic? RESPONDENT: 1.5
